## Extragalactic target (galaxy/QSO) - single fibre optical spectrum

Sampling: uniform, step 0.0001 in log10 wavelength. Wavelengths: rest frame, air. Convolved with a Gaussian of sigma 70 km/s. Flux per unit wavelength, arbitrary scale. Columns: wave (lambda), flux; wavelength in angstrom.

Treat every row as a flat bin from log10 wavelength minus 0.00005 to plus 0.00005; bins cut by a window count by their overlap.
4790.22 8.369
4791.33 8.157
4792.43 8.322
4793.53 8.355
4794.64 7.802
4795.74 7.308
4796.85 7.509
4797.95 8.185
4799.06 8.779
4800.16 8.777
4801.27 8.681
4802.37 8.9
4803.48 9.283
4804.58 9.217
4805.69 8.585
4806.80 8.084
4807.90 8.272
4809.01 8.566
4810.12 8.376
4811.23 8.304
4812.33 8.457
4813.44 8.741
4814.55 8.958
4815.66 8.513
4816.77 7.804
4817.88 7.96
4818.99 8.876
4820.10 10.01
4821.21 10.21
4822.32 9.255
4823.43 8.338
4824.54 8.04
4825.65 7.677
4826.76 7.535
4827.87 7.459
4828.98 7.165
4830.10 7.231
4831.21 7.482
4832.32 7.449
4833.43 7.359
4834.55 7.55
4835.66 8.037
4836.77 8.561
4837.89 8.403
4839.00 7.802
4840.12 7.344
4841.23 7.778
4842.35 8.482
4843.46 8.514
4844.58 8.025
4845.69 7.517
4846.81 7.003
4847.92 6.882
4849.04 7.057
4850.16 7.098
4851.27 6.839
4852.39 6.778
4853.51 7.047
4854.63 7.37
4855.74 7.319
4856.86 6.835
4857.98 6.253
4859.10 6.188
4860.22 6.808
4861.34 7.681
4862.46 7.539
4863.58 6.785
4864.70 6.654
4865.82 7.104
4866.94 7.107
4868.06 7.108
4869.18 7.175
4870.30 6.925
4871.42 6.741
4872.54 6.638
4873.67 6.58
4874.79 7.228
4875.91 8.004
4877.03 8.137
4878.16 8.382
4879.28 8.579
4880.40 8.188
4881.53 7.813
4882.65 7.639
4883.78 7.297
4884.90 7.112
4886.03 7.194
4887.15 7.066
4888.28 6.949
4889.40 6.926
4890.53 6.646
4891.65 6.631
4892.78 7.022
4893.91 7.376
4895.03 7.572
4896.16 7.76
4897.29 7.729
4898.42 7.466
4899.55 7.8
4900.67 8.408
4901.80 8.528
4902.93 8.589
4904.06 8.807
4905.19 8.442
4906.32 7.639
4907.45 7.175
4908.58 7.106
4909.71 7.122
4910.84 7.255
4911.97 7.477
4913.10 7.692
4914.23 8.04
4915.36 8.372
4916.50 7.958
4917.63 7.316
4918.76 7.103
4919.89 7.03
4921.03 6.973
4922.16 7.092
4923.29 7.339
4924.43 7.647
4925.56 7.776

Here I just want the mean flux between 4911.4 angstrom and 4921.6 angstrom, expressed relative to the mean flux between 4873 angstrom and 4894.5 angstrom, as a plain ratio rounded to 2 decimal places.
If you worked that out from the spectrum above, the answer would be 1.02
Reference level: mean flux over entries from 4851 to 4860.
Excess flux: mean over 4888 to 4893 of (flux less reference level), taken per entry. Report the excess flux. 0.0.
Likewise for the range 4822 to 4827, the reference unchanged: 1.3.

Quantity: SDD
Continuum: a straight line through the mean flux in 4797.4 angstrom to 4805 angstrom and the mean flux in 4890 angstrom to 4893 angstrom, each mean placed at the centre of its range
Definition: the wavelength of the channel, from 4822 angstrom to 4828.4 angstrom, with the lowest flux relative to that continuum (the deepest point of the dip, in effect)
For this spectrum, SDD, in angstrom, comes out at 4827.87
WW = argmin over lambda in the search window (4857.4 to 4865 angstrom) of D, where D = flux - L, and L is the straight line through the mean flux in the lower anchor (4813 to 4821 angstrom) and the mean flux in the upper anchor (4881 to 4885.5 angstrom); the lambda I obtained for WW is 4859.10 angstrom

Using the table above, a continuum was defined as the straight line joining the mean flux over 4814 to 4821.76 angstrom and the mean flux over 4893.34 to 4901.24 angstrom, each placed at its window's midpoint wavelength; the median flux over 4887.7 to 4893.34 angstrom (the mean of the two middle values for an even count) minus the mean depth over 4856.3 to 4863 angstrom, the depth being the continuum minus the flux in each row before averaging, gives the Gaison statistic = 5.52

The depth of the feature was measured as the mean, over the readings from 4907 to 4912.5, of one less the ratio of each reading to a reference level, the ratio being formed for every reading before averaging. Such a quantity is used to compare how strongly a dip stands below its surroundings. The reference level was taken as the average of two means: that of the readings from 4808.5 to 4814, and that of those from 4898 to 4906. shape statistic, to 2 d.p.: 0.14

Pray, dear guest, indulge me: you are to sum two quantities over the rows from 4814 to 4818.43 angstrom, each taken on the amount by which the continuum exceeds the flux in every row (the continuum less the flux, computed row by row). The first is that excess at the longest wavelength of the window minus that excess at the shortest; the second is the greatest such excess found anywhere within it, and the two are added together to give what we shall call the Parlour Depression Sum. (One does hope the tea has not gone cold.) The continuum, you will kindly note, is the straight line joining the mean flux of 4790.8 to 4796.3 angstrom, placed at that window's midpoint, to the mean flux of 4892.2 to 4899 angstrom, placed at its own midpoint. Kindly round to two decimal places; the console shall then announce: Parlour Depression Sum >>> 1.05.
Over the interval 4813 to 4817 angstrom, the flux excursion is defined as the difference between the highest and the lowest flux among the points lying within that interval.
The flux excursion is 1.15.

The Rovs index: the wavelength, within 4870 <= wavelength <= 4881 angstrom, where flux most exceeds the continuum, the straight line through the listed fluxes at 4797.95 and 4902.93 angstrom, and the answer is 4879.28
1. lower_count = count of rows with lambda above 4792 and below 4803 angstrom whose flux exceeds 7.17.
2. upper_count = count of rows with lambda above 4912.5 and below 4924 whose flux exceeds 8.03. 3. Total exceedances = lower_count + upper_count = 12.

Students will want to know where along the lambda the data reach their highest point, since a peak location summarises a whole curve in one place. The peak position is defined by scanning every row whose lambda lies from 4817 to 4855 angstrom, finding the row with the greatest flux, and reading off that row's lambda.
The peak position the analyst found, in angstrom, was 4821.21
